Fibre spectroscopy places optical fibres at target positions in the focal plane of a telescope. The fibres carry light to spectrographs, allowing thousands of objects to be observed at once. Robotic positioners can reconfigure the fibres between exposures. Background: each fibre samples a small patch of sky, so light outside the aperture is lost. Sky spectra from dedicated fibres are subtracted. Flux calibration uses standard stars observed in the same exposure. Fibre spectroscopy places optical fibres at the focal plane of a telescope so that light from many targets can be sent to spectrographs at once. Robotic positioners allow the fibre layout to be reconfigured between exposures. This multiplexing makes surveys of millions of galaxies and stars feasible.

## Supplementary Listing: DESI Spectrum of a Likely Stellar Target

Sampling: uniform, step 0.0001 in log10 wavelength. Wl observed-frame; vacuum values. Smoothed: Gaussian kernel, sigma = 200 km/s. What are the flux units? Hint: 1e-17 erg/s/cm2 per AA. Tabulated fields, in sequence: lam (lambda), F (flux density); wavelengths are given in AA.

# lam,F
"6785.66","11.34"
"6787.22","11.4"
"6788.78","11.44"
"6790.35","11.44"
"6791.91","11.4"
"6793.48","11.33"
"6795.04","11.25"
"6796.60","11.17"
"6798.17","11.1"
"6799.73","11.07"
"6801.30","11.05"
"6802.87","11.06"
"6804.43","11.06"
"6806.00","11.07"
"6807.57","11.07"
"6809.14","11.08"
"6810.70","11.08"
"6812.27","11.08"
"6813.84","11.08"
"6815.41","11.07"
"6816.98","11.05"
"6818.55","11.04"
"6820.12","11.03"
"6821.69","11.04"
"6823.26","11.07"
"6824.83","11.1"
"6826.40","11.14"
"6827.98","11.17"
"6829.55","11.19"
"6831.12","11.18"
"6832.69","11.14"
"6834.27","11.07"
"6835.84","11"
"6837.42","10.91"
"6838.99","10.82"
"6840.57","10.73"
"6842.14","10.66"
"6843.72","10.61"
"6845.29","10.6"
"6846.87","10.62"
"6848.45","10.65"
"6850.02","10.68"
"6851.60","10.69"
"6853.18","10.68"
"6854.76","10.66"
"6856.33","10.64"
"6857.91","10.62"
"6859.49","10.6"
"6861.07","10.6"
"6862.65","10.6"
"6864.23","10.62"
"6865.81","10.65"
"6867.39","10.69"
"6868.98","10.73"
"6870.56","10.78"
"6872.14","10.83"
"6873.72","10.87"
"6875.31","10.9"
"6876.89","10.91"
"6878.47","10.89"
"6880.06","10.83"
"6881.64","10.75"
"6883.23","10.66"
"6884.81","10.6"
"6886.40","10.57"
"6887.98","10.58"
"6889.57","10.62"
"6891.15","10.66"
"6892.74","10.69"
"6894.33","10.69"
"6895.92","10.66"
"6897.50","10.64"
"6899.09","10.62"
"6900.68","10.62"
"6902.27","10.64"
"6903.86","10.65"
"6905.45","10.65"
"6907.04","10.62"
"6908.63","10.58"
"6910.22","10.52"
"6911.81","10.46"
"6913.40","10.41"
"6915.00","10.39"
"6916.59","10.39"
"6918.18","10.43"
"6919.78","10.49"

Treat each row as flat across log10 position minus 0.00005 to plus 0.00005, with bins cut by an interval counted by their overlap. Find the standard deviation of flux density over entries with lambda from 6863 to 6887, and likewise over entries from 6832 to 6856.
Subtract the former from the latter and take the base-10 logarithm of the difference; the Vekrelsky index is -1.2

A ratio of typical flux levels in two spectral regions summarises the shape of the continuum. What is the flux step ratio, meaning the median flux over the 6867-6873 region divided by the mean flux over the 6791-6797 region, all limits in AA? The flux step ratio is 0.95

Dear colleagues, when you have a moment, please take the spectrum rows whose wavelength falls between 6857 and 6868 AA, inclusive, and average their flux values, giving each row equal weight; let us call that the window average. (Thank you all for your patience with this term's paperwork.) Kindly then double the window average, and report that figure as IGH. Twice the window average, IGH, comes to 21.25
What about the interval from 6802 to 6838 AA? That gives 22.15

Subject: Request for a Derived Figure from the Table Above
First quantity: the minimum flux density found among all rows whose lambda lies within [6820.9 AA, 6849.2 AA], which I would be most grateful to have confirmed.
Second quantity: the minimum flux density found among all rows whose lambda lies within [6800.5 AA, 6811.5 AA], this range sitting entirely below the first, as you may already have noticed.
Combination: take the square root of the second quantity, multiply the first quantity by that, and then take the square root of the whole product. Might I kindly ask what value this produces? 5.94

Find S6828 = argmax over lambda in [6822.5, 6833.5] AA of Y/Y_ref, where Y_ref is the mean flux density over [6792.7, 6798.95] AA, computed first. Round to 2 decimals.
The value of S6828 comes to 6829.55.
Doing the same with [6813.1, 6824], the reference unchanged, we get 6813.84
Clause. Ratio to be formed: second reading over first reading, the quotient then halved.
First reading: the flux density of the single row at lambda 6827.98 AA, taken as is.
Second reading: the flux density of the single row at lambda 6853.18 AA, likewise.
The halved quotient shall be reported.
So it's 0.478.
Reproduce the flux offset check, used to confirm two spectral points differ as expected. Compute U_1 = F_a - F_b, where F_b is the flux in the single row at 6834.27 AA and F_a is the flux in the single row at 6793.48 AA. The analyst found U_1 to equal 0.26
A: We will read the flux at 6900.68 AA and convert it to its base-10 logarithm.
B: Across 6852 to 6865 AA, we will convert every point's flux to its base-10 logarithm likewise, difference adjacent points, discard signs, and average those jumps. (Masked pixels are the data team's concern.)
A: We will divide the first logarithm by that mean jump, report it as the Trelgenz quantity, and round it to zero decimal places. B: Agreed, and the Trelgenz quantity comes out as 1759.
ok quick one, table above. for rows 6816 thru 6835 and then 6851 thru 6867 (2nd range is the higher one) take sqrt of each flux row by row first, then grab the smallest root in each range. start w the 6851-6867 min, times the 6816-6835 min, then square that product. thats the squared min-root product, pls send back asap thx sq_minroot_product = 117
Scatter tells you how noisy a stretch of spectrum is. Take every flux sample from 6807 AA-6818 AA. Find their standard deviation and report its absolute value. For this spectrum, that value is 0.01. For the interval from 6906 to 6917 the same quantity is 0.09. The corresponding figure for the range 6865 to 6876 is 0.09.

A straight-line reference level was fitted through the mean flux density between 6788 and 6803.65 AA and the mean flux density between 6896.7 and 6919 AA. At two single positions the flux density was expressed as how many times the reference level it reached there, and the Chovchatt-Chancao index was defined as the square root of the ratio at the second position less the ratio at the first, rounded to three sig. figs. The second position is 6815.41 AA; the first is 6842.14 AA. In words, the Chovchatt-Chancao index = 0.150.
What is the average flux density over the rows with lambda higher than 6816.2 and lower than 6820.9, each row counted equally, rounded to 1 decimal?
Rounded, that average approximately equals 11.0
